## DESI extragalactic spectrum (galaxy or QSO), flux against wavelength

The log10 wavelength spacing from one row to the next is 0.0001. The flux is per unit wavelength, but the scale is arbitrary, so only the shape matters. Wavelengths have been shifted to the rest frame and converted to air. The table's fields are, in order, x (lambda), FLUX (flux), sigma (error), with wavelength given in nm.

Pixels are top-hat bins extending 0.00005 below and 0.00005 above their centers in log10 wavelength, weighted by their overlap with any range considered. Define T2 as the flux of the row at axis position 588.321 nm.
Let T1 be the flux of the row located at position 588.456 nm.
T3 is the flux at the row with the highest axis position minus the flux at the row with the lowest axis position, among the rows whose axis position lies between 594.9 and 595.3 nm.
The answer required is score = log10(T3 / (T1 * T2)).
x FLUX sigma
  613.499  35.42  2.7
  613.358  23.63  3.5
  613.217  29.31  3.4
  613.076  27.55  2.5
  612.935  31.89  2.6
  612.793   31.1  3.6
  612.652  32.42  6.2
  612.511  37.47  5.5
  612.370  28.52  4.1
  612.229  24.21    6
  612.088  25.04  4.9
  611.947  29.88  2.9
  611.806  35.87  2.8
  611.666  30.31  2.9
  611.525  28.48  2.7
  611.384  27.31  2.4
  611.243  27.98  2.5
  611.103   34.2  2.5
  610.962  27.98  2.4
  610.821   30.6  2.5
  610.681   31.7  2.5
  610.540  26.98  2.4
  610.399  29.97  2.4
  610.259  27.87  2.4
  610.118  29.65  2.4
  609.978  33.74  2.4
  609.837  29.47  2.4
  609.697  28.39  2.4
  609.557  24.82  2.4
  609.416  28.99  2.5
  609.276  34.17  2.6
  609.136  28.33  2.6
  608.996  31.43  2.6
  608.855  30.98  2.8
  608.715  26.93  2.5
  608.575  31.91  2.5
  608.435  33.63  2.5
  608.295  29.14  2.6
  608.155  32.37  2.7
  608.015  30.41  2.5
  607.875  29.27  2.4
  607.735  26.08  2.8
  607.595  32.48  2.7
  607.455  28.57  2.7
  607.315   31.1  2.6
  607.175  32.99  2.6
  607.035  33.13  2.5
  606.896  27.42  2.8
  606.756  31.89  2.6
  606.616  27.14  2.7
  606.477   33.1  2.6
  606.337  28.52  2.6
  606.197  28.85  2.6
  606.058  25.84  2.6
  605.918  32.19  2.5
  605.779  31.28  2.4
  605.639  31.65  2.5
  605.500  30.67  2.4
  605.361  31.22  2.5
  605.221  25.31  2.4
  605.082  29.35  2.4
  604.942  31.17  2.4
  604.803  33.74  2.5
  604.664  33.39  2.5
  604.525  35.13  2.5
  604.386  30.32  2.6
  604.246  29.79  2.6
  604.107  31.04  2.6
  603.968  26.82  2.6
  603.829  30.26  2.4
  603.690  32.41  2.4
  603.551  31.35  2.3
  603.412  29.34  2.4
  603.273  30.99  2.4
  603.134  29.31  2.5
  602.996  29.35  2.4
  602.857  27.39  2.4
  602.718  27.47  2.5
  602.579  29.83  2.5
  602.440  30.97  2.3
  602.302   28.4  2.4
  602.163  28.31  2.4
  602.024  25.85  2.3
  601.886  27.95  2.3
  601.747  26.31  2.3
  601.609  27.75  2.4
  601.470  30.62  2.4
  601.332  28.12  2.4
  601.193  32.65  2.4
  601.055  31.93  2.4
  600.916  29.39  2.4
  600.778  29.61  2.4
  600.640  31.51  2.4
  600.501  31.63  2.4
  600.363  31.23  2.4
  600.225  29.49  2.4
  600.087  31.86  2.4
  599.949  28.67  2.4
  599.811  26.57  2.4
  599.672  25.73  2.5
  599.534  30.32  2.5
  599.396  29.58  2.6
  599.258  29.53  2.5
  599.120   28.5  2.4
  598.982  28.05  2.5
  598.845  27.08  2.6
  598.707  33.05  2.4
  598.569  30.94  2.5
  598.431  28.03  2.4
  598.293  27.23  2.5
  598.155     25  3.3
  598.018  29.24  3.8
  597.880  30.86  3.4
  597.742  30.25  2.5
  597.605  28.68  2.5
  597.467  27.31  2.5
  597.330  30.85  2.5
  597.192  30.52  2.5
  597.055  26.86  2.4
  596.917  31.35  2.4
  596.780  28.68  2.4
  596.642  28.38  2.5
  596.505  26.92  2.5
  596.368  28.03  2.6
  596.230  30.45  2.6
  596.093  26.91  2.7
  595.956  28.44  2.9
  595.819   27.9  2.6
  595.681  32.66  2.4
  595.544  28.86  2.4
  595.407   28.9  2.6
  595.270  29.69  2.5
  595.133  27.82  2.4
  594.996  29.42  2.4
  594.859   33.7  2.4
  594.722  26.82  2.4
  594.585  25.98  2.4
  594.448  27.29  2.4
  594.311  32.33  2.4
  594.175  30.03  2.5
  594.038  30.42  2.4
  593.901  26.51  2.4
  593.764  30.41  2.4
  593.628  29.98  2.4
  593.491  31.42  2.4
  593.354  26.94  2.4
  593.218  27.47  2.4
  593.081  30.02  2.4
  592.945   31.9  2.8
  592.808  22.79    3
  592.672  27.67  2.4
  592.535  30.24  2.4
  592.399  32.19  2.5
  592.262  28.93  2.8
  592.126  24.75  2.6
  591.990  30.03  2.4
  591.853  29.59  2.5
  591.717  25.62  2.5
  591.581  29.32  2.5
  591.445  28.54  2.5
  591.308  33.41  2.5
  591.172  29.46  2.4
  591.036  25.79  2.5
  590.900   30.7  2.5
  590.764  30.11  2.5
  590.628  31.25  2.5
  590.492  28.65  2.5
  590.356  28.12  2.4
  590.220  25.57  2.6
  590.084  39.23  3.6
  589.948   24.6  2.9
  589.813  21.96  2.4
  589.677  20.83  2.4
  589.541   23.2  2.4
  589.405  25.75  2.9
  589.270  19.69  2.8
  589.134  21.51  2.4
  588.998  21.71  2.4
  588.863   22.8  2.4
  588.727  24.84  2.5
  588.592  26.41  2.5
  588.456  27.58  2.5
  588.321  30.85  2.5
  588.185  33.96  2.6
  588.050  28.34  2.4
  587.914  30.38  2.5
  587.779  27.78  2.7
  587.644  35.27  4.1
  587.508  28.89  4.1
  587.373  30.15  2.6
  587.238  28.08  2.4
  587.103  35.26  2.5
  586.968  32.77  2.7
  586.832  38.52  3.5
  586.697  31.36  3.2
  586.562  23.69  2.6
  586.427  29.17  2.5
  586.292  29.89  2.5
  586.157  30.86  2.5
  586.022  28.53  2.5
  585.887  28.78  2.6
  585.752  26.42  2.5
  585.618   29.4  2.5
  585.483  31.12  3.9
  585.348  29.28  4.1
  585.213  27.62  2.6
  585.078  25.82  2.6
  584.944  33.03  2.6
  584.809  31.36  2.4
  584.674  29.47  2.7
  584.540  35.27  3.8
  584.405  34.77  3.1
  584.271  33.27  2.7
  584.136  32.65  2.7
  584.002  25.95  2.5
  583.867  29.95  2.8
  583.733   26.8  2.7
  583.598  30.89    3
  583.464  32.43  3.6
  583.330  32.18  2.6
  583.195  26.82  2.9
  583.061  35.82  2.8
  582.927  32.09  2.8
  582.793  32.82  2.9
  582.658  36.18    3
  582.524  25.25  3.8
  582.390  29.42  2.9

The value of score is -3.5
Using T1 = 27.58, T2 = 30.85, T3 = 0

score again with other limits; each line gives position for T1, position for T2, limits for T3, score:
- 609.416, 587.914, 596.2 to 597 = -3.0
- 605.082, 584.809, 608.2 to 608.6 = -2.5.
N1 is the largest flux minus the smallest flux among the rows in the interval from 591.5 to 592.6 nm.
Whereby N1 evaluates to 7.4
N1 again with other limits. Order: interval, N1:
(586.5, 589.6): 18.8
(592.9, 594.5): 5.8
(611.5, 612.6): 13.3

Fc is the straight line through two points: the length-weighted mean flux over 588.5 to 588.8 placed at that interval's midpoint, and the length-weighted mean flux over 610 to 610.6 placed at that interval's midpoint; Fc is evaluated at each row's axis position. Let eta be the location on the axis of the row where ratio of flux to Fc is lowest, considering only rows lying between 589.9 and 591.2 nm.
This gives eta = 589.948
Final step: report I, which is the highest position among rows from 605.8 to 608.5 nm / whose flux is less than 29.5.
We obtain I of 608.295 nm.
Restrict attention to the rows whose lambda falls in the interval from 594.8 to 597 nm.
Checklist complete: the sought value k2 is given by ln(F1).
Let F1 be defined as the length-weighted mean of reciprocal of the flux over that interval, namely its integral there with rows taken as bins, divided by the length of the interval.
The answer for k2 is -3.37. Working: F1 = 0.0343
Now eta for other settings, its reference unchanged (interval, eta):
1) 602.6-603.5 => 602.857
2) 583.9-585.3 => 585.078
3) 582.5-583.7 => 582.524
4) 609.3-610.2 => 609.557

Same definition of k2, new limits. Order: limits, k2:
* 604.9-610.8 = -3.39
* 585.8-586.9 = -3.39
